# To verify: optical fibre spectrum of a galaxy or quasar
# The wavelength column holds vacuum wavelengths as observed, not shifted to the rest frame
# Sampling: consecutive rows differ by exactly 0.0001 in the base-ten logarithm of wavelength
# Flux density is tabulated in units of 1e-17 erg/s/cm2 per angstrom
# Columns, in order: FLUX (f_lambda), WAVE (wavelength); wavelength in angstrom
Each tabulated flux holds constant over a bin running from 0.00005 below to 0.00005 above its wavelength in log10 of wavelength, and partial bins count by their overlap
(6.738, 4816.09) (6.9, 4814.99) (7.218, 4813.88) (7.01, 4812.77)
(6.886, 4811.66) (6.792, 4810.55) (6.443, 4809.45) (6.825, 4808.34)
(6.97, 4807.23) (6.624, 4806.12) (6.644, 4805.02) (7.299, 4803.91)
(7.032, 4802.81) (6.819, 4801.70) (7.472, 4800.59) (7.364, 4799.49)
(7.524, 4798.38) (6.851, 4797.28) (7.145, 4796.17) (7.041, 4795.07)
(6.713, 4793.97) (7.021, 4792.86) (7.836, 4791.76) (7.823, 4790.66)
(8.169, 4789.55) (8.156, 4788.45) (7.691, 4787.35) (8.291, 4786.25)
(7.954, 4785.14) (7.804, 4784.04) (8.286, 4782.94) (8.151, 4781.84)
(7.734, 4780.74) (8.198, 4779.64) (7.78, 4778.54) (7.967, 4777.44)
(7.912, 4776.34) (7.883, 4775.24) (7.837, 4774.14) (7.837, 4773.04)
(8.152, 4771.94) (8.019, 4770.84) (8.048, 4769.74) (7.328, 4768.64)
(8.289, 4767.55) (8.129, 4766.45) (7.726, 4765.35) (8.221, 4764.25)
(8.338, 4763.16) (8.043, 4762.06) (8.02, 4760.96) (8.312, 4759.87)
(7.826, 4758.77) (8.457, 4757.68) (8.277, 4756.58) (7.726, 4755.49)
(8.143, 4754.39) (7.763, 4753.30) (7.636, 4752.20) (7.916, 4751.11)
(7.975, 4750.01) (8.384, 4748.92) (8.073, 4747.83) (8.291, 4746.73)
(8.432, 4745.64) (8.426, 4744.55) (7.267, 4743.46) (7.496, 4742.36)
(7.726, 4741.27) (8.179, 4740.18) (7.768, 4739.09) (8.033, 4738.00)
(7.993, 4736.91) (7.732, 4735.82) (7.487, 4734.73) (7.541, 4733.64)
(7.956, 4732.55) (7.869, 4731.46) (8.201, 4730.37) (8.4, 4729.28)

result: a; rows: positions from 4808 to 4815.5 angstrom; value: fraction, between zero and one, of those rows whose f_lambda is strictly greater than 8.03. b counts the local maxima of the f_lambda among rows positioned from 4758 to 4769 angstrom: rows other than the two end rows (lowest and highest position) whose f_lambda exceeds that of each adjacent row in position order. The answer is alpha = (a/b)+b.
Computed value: 3.00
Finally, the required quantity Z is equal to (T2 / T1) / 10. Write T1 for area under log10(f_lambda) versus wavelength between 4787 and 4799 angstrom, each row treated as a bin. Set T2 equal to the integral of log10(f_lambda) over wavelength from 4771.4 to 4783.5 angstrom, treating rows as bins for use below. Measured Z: 0.1044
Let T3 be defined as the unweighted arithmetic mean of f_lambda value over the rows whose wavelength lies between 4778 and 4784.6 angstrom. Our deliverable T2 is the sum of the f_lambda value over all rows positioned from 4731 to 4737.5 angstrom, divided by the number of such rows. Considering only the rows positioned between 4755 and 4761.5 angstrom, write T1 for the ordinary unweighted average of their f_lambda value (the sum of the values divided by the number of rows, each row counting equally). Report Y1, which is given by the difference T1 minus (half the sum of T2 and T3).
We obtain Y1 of 0.2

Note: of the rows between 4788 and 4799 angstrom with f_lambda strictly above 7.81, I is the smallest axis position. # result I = 4788.45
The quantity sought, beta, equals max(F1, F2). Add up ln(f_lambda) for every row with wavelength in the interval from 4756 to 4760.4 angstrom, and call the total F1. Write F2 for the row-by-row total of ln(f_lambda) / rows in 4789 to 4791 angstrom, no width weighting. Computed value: 8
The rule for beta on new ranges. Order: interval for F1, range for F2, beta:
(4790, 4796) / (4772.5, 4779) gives 12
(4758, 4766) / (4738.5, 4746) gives 15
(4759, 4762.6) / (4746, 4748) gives 6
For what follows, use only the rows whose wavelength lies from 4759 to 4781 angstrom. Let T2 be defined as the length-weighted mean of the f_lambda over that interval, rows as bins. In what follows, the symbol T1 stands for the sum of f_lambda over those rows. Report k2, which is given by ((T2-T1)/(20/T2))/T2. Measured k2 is -7.59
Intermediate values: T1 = 159.8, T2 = 7.99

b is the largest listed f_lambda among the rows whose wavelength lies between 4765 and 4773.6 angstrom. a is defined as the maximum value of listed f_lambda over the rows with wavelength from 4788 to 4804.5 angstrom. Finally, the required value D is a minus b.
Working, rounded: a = 8.169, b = 8.289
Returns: -0.1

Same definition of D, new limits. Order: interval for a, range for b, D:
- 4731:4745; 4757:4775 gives 0.0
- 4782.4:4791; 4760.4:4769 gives 0.0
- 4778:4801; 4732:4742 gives 0.1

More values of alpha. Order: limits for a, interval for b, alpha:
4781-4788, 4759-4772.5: 3.17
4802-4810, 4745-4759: 3.00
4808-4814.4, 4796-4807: 3.00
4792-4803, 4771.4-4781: 2.00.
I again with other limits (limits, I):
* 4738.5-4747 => 4740.18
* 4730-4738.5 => 4730.37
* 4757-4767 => 4757.68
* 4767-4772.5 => 4767.55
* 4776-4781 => 4776.34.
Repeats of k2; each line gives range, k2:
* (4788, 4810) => -6.83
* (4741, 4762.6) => -7.61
